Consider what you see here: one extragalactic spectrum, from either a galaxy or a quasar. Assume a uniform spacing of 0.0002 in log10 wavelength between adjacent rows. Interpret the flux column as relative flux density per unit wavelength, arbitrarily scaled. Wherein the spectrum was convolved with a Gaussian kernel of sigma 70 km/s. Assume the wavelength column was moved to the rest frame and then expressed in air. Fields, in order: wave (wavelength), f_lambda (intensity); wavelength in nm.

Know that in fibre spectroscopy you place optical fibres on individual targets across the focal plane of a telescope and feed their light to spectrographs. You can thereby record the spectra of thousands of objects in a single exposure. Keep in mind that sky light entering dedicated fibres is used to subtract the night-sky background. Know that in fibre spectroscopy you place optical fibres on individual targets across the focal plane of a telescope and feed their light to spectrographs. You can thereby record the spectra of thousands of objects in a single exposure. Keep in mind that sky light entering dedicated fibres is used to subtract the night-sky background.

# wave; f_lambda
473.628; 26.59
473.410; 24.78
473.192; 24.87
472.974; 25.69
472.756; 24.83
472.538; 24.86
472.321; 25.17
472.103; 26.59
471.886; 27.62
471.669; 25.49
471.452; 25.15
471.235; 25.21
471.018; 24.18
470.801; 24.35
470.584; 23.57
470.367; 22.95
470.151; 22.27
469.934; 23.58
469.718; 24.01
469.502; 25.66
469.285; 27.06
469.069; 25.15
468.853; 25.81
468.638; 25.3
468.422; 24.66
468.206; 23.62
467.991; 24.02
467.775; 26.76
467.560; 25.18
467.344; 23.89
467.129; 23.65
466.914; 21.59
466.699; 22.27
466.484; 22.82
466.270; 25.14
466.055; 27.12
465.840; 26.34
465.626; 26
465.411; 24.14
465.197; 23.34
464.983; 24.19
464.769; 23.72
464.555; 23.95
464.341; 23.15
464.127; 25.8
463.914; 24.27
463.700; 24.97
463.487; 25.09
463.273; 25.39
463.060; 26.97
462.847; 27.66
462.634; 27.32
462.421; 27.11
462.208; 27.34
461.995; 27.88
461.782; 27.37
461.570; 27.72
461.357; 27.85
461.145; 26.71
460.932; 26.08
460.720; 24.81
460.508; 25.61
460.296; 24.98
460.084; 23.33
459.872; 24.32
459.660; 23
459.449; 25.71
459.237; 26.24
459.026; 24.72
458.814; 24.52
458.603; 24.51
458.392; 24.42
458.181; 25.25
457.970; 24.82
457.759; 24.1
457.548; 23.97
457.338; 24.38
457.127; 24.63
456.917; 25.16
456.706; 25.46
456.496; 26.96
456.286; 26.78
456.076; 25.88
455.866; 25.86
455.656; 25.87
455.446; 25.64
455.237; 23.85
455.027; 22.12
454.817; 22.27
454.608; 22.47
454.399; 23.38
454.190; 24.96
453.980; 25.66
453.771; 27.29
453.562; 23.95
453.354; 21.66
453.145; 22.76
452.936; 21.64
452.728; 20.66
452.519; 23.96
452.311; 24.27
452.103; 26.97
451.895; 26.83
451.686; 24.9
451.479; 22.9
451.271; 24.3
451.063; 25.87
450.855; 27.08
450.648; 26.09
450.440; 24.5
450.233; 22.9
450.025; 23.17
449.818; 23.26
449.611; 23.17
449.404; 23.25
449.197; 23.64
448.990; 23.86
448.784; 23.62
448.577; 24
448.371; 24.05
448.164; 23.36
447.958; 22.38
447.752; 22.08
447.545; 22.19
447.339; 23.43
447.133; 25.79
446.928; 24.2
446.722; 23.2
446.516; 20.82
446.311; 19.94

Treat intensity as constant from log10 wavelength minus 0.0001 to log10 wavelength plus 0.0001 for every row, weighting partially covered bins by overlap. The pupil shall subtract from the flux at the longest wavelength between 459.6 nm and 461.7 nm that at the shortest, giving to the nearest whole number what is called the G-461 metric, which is 5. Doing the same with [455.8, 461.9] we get 2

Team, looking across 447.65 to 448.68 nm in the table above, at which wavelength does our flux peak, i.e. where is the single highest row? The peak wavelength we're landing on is 448.371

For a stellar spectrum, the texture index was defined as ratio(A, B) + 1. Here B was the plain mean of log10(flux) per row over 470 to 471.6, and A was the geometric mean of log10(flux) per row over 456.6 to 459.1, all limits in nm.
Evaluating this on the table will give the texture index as 2.01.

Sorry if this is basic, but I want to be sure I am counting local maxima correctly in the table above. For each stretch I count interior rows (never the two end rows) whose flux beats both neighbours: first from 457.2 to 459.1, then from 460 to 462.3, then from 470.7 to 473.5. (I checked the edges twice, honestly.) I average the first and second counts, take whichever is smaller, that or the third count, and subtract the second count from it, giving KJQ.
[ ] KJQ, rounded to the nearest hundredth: -1.00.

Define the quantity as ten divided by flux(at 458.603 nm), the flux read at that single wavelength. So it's 0.408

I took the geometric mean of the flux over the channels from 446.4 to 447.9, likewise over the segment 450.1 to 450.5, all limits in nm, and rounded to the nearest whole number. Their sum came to 47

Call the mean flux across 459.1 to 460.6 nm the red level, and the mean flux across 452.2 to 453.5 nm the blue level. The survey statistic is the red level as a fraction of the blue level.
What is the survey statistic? 1.10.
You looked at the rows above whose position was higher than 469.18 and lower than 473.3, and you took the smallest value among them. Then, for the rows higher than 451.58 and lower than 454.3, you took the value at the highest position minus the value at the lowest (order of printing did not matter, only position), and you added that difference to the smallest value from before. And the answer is 22.3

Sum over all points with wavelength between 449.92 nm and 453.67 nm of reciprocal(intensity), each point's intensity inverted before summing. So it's 0.75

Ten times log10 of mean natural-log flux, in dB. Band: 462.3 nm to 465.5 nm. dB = 5.08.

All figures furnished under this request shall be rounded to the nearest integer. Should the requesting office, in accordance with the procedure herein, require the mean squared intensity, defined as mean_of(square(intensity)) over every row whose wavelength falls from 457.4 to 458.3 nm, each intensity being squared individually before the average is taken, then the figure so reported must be 602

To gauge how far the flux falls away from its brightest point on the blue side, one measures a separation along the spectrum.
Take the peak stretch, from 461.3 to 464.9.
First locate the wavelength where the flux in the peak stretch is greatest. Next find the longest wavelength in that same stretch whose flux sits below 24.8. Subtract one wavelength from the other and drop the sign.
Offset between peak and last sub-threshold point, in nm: 2.77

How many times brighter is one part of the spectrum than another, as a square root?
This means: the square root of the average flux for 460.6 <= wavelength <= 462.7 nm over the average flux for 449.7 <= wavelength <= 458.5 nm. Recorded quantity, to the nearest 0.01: 1.05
